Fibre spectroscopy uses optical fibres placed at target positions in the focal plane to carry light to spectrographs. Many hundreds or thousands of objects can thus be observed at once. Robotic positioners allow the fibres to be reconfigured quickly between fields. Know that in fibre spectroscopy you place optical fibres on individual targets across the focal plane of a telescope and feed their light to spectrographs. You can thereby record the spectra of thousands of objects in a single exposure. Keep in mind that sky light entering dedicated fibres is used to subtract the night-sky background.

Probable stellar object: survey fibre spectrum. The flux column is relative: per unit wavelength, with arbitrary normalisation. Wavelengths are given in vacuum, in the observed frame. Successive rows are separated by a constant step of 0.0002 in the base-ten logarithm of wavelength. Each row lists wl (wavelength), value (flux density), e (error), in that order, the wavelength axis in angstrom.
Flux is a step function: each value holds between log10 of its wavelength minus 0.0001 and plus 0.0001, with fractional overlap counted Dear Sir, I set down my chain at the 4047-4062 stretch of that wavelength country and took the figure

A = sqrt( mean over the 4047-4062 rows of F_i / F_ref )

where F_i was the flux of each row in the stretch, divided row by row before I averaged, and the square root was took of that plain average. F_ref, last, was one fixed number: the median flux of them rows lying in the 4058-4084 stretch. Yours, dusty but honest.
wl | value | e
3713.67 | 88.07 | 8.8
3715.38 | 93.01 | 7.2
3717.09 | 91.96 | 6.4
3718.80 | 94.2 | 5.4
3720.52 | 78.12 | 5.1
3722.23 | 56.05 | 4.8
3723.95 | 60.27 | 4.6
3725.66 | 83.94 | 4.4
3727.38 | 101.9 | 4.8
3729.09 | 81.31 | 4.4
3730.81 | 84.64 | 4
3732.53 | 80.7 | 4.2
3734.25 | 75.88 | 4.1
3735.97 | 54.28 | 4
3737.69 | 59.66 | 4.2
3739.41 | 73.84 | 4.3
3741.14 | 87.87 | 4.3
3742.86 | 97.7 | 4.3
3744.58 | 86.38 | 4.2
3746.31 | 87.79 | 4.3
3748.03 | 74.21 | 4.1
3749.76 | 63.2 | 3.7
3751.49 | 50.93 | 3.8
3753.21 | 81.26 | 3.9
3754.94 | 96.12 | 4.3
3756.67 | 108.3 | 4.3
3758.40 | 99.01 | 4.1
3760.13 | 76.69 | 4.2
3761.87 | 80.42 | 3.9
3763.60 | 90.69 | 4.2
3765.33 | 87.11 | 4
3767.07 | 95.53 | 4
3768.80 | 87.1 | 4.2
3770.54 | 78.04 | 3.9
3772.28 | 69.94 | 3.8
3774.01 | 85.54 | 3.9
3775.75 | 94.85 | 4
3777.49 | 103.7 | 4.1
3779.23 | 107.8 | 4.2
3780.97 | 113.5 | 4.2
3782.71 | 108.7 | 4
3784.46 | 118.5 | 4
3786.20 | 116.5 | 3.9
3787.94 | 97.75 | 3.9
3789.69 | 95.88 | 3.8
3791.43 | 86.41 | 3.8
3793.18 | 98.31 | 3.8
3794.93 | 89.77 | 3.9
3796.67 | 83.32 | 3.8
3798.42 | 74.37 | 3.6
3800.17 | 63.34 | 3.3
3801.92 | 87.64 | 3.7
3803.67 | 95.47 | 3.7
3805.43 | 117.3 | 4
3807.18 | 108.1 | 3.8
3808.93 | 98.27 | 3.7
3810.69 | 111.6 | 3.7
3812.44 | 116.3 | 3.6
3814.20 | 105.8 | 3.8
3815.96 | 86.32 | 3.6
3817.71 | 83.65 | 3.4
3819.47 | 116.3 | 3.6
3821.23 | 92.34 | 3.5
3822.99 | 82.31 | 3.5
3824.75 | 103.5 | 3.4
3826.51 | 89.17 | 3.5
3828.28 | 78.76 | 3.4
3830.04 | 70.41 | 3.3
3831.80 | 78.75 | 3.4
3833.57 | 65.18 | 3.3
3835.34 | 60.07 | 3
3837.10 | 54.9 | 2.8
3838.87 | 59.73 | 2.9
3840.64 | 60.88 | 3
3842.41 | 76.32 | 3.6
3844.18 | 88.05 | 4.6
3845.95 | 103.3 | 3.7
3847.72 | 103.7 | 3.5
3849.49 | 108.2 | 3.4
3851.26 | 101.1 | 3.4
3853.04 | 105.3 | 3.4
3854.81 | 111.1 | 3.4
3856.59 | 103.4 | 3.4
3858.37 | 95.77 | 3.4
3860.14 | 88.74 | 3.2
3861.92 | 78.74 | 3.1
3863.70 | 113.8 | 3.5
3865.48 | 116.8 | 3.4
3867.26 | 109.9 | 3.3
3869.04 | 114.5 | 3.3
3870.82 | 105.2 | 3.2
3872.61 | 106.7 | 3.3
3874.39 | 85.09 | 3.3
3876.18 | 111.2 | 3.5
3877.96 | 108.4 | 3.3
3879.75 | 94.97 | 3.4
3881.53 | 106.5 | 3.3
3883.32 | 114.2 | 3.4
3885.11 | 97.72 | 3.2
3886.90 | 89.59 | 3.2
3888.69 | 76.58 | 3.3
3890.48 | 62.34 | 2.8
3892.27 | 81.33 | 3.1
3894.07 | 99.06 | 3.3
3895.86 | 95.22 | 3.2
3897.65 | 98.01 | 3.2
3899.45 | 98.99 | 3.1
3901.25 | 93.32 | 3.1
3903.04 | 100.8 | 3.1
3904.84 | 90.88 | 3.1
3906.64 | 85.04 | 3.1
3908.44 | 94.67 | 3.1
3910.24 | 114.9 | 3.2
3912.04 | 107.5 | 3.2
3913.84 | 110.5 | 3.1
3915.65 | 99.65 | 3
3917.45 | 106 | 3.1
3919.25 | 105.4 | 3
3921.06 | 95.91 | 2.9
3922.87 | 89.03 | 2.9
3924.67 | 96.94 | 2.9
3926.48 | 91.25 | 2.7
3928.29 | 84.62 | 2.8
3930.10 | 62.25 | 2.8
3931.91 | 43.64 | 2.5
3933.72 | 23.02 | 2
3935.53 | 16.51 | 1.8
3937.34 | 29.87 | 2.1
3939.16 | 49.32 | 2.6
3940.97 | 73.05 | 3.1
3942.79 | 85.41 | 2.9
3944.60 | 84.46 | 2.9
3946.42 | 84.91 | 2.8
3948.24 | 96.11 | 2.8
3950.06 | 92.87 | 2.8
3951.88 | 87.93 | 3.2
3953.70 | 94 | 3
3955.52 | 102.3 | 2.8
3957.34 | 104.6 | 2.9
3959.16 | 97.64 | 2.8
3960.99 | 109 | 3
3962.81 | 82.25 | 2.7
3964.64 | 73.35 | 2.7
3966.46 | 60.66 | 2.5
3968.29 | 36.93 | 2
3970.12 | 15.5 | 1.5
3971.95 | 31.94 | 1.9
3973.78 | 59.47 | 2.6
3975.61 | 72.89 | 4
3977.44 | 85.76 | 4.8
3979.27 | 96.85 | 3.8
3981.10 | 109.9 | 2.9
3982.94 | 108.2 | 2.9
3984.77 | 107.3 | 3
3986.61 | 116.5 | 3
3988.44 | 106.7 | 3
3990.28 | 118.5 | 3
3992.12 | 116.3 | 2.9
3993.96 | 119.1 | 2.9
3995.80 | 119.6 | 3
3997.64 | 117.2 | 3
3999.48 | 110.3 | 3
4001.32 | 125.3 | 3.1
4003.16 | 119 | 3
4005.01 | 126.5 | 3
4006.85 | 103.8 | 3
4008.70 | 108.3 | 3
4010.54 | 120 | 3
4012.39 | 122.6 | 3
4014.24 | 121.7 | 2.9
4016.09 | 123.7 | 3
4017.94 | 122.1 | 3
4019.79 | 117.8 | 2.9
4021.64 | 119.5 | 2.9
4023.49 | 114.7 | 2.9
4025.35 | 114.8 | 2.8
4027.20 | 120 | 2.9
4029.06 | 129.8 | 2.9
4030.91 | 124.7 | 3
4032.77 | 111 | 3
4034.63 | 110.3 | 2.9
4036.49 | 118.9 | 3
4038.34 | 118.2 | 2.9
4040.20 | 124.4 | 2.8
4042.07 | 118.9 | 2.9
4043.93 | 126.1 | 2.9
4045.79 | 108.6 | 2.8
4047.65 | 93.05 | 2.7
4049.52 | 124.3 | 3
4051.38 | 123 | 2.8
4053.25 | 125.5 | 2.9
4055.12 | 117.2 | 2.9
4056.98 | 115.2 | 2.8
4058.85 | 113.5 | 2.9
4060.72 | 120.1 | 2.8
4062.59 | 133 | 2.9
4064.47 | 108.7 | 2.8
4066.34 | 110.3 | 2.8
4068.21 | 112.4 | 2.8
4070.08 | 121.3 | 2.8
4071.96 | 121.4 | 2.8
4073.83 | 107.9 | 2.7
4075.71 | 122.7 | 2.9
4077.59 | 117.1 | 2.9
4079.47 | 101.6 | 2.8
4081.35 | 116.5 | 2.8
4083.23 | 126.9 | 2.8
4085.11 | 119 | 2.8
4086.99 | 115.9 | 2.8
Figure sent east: 1.00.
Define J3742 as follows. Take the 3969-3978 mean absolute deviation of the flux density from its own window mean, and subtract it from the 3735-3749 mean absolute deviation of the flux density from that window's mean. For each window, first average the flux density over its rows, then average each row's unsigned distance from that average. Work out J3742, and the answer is -11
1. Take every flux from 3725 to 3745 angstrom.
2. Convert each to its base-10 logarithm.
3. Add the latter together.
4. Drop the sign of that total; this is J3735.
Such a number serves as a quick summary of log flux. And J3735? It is 22.81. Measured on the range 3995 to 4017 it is 24.86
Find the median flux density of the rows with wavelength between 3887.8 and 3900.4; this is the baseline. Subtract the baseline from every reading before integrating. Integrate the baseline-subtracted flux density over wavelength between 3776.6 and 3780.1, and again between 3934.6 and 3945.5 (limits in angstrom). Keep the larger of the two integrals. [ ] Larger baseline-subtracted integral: 37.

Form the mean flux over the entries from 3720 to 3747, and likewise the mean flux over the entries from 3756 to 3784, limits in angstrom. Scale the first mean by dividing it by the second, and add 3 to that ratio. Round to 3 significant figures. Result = 3.84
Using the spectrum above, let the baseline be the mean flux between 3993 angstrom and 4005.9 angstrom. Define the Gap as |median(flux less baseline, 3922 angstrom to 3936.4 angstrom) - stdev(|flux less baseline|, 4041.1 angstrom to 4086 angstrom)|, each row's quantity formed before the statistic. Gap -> 52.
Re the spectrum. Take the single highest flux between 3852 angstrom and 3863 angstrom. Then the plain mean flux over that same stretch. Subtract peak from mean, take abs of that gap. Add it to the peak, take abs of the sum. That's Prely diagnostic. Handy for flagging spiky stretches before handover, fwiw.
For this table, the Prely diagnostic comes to 125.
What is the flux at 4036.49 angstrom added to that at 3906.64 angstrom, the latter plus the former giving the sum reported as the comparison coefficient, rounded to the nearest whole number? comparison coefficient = 204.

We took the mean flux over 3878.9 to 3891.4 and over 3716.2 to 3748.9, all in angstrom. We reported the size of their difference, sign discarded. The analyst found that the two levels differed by 12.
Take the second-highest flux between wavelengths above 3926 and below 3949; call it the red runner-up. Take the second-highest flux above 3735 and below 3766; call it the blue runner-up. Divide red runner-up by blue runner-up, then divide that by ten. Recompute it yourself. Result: 0.092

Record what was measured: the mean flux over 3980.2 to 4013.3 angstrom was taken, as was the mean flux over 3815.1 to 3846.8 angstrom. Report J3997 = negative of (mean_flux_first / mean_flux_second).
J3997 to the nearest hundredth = -1.43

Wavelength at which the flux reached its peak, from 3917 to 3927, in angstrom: 3917.45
